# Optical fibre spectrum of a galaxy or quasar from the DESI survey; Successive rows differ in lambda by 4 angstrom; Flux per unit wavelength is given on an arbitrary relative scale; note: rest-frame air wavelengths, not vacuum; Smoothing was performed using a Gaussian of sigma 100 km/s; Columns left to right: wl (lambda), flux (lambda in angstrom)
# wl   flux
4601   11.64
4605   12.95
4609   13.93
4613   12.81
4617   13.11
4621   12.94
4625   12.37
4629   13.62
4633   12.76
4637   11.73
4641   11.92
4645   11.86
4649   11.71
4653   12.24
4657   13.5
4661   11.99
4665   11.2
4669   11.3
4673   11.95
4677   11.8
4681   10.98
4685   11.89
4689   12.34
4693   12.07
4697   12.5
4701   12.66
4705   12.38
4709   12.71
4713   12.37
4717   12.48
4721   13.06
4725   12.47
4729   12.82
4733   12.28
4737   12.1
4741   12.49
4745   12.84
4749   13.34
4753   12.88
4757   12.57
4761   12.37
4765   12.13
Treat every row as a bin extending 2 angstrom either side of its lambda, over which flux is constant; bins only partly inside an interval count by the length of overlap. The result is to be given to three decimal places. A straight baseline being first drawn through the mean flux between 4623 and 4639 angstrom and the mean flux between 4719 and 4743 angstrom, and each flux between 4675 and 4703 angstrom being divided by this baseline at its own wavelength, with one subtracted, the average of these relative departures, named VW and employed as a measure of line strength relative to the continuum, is -0.043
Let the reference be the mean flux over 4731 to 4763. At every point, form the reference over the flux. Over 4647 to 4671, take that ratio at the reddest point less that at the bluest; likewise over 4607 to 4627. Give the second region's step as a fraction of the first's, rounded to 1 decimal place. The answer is 2.9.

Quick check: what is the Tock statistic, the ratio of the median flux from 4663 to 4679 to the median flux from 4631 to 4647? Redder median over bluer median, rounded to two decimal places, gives 0.97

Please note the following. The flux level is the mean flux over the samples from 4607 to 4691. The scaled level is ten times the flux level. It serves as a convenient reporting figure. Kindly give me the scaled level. 123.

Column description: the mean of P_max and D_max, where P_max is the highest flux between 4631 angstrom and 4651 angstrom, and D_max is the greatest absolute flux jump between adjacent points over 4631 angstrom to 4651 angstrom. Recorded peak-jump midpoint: 6.9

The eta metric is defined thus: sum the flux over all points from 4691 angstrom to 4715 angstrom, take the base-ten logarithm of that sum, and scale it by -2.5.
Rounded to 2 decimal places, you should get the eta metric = -4.68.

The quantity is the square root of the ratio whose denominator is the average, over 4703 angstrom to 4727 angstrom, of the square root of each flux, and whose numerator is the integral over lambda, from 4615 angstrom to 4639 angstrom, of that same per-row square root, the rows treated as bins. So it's 4.92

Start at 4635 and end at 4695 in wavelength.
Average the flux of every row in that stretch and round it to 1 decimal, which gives 11.9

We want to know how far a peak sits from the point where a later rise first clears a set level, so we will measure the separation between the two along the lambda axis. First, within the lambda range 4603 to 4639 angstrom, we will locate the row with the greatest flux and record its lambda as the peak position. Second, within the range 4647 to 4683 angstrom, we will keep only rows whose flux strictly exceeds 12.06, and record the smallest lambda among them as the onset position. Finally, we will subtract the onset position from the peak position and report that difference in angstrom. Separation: -44 angstrom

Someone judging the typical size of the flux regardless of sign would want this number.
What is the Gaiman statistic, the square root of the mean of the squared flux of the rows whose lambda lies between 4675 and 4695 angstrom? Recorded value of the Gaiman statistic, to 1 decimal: 11.8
